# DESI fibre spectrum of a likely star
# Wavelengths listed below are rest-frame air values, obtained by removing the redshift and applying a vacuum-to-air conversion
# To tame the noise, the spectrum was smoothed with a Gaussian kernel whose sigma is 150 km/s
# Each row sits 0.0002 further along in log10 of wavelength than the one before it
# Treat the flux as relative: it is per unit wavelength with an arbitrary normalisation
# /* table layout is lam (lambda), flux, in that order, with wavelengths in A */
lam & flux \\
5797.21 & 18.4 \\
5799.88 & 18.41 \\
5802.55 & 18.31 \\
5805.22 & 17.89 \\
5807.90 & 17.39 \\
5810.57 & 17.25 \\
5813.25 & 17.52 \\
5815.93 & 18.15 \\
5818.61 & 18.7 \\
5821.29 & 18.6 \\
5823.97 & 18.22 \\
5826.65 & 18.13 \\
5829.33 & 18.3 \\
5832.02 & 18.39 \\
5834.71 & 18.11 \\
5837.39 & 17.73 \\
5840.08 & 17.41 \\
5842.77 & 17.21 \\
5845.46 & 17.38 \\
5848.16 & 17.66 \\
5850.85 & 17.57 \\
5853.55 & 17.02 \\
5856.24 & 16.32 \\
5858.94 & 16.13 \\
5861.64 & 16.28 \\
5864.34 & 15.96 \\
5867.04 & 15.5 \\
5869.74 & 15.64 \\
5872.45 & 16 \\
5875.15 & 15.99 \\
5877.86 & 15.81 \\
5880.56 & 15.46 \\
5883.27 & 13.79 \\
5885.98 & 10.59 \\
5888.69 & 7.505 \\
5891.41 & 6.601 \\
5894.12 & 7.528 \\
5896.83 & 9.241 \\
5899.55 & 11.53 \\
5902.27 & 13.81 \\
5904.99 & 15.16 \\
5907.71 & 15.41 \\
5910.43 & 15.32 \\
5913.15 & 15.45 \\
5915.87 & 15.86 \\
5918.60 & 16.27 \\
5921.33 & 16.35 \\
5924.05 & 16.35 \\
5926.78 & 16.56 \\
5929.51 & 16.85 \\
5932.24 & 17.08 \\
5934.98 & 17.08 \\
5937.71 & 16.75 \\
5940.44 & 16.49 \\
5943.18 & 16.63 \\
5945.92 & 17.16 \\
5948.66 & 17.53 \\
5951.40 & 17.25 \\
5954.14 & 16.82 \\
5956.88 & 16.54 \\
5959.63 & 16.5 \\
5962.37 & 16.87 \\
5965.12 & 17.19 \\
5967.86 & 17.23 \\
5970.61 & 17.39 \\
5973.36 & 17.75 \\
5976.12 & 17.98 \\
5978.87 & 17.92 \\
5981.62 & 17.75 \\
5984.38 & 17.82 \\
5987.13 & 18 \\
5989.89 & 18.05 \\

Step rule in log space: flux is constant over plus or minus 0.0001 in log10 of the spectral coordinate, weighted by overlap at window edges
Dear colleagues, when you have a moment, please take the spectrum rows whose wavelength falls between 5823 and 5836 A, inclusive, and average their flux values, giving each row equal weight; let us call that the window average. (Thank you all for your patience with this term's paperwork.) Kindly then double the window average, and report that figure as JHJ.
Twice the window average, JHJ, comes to 36.5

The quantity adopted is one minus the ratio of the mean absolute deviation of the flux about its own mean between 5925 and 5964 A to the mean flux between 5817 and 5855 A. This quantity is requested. 0.986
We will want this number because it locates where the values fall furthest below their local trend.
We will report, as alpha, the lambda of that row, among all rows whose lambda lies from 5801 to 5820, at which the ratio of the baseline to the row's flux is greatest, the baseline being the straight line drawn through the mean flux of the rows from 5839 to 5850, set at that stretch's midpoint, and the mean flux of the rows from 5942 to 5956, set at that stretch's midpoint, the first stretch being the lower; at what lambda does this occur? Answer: 5810.57 A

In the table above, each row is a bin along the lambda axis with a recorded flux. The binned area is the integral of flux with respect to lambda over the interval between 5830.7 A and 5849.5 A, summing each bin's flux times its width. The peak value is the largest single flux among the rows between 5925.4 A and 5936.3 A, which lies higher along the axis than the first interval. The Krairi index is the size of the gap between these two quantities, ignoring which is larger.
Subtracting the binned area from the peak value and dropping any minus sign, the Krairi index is 316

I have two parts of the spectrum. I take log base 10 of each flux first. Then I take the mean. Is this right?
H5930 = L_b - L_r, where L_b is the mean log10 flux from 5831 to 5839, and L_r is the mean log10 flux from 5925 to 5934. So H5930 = 0.03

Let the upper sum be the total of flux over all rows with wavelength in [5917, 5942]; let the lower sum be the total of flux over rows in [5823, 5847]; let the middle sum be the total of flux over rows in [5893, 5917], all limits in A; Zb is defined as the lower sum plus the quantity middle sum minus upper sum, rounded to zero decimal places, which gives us 130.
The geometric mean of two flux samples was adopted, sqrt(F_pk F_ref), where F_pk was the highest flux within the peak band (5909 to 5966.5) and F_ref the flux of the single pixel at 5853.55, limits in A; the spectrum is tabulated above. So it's 17.3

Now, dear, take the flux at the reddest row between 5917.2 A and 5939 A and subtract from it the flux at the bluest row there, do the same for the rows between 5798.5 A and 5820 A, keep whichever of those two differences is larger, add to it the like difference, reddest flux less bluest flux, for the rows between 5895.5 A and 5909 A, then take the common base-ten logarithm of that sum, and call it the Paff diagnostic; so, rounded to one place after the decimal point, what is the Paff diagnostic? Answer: 0.8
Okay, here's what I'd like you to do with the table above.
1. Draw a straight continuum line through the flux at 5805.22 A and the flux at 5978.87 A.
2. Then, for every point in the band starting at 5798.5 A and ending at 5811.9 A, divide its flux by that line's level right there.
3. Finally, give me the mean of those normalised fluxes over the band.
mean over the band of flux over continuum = 1.00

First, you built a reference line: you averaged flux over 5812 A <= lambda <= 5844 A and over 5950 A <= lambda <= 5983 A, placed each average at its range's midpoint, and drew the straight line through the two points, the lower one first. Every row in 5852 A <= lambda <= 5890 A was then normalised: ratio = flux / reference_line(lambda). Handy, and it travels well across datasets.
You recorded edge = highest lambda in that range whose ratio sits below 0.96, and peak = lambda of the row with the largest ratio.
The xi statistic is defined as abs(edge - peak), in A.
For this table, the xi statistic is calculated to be 35.1 A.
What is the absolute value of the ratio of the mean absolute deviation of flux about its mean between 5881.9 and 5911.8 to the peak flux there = 0.19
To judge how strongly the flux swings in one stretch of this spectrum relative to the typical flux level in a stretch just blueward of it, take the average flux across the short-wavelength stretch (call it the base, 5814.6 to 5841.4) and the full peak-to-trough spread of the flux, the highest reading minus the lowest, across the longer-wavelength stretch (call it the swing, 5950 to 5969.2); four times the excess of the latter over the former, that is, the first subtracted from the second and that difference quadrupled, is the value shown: -70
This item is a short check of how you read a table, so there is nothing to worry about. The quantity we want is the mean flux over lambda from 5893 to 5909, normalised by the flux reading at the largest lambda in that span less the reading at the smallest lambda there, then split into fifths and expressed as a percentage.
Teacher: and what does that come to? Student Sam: 31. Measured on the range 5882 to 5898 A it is -40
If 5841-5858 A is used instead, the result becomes -386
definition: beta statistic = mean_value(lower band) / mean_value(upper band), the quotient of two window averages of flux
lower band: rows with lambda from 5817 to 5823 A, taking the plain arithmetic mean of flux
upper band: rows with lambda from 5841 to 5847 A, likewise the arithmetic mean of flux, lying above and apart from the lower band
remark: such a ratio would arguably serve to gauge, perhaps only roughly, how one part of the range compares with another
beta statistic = 1.08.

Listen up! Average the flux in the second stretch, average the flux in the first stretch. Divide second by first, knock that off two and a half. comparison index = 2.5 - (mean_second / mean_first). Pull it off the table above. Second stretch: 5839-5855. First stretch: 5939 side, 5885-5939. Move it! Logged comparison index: 1.25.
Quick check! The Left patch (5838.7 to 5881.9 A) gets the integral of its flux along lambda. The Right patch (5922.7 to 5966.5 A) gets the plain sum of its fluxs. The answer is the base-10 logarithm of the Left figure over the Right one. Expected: 0.42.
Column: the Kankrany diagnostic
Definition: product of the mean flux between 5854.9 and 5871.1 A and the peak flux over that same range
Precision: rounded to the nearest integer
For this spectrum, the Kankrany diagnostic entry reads 261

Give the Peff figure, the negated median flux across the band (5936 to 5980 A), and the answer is -17.2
